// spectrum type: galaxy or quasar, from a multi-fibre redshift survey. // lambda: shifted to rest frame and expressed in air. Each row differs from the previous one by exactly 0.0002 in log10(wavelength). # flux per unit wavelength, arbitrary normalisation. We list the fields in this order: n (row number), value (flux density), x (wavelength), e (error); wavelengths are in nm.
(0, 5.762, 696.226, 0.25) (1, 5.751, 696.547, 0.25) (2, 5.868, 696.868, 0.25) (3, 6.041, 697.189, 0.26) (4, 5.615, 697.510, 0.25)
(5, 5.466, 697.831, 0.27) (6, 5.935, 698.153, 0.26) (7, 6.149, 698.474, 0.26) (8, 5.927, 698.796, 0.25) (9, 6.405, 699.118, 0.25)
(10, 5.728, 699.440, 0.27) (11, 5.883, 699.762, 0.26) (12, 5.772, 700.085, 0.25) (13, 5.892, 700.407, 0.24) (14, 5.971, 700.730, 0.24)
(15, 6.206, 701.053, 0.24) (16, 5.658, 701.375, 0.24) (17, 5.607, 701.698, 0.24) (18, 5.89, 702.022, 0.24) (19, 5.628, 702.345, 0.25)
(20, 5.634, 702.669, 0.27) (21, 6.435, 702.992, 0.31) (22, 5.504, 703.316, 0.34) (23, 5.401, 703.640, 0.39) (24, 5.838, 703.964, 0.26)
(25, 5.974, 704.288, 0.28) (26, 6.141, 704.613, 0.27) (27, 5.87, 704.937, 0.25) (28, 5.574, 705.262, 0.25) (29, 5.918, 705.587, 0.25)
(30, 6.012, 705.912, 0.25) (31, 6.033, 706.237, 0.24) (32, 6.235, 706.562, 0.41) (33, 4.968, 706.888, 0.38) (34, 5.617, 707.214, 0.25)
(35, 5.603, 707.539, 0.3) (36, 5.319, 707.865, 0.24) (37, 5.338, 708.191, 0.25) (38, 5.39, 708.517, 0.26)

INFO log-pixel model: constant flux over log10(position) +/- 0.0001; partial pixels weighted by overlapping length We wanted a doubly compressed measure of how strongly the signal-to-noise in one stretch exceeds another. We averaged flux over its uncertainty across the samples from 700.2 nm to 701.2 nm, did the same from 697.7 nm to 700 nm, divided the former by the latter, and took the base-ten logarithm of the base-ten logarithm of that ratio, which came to -1.4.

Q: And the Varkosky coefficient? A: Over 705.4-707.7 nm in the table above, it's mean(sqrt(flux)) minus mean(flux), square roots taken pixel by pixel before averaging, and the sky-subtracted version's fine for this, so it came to -3.37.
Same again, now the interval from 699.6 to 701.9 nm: -3.44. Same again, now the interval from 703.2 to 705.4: -3.36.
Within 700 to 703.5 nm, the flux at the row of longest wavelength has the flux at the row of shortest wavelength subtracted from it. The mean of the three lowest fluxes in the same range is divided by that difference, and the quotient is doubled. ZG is -42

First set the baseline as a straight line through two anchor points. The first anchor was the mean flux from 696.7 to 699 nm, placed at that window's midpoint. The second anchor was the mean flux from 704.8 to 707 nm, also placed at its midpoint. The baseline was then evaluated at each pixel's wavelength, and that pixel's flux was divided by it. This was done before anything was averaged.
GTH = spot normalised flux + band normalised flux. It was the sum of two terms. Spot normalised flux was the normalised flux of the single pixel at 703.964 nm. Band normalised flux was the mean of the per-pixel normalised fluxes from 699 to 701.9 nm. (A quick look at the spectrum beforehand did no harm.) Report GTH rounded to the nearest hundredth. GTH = 2.01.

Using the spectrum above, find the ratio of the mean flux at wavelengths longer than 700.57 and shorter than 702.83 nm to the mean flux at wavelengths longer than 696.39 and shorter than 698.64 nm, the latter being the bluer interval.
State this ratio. 0.99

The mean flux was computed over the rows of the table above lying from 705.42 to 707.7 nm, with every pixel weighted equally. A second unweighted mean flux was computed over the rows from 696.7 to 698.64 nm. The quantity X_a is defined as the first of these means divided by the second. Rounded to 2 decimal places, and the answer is 0.99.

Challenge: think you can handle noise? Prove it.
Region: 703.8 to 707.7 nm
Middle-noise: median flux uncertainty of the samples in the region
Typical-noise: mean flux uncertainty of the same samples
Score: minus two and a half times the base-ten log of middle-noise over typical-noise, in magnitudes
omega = 0.11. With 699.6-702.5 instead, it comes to 0.02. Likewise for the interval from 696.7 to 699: -0.01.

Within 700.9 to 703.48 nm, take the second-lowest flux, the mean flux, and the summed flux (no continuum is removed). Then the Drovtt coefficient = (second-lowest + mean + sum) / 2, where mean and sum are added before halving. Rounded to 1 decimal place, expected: 29.0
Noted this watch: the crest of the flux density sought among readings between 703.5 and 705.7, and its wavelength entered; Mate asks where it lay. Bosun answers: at 704.613 nm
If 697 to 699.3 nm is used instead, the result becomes 699.118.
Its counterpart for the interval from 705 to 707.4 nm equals 706.562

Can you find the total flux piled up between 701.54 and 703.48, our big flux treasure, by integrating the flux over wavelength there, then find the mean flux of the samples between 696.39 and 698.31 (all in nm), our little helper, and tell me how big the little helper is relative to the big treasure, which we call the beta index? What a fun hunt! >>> 0.515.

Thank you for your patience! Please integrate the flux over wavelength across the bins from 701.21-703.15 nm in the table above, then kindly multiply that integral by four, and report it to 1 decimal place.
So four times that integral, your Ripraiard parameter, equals 45.1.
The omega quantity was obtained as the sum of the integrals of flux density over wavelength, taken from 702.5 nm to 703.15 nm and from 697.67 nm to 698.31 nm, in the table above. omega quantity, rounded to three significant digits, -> 7.57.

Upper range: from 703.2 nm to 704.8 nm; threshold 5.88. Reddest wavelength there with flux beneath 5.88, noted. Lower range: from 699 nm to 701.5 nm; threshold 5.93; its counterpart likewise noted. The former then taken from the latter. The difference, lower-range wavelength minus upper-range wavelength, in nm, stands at -2.59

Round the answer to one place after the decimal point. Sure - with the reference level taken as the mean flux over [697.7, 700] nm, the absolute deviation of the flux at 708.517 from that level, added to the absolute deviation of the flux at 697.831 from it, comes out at 1.0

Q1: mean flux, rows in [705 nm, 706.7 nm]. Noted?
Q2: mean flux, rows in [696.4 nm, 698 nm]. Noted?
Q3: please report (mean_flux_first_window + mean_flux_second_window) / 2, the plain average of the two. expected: 5.85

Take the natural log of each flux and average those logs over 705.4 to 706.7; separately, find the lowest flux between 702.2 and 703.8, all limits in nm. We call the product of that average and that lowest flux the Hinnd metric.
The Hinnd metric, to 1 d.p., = 9.7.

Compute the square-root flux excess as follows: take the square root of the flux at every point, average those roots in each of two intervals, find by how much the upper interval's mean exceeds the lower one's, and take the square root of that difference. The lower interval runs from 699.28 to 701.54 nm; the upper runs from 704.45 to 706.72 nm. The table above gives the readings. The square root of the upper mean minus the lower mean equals 0.14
